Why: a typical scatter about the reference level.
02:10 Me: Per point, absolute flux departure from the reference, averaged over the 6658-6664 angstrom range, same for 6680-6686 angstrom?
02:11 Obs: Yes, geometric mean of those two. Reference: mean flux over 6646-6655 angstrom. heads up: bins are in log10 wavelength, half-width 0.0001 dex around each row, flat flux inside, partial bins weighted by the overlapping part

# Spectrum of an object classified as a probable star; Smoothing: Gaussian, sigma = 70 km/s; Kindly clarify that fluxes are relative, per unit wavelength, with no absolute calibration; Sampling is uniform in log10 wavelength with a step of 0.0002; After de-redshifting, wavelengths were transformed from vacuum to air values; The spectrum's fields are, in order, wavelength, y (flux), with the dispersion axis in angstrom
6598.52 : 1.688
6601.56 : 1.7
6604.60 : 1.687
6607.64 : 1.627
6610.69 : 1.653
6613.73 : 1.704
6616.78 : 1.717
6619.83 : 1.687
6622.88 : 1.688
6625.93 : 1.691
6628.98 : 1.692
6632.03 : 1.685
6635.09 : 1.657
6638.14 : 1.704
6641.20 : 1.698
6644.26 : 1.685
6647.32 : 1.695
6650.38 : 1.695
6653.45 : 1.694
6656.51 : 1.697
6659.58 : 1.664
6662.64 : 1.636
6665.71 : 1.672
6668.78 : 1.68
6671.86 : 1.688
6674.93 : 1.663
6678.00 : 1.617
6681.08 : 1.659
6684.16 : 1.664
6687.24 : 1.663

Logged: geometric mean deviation 0.038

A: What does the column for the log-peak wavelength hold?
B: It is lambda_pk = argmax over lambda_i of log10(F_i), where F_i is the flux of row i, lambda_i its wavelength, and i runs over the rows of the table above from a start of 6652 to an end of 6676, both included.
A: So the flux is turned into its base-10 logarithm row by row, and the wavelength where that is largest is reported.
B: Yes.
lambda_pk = 6656.51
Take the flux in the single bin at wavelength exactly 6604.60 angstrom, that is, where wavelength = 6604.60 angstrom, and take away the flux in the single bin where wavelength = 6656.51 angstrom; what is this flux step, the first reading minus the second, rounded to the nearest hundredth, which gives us -0.01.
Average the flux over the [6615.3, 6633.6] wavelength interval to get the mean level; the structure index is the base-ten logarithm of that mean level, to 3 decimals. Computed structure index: 0.229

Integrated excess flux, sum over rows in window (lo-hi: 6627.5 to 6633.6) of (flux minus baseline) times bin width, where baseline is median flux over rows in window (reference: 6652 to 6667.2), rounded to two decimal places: 0.10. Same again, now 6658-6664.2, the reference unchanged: -0.13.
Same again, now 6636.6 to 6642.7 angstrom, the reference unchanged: 0.18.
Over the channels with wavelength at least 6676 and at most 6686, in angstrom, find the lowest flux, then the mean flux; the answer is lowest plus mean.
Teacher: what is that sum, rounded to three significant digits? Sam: 3.26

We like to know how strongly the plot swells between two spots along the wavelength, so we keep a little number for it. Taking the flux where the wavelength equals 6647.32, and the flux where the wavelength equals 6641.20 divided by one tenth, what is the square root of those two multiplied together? 5.36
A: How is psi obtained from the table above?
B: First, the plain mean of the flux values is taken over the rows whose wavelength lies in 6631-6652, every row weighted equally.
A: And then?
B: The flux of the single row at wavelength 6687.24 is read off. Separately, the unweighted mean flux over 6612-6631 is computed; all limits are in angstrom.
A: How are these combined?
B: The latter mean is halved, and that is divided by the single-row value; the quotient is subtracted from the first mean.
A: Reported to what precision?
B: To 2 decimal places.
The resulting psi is 1.18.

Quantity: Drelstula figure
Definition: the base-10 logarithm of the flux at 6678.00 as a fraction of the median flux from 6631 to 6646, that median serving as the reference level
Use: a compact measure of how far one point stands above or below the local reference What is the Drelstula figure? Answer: -0.0179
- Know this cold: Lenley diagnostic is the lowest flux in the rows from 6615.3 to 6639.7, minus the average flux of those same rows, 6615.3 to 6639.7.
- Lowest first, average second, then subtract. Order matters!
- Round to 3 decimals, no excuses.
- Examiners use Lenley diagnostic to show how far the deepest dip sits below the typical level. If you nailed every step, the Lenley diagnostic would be -0.033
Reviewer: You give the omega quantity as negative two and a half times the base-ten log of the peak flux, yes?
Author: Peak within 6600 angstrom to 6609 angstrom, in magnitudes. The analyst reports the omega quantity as -0.576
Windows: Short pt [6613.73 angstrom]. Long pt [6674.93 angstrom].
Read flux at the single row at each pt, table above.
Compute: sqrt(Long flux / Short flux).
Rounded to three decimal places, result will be 0.988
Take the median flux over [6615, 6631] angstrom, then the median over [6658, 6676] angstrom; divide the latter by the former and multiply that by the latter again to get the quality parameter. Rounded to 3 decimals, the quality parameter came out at 1.645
